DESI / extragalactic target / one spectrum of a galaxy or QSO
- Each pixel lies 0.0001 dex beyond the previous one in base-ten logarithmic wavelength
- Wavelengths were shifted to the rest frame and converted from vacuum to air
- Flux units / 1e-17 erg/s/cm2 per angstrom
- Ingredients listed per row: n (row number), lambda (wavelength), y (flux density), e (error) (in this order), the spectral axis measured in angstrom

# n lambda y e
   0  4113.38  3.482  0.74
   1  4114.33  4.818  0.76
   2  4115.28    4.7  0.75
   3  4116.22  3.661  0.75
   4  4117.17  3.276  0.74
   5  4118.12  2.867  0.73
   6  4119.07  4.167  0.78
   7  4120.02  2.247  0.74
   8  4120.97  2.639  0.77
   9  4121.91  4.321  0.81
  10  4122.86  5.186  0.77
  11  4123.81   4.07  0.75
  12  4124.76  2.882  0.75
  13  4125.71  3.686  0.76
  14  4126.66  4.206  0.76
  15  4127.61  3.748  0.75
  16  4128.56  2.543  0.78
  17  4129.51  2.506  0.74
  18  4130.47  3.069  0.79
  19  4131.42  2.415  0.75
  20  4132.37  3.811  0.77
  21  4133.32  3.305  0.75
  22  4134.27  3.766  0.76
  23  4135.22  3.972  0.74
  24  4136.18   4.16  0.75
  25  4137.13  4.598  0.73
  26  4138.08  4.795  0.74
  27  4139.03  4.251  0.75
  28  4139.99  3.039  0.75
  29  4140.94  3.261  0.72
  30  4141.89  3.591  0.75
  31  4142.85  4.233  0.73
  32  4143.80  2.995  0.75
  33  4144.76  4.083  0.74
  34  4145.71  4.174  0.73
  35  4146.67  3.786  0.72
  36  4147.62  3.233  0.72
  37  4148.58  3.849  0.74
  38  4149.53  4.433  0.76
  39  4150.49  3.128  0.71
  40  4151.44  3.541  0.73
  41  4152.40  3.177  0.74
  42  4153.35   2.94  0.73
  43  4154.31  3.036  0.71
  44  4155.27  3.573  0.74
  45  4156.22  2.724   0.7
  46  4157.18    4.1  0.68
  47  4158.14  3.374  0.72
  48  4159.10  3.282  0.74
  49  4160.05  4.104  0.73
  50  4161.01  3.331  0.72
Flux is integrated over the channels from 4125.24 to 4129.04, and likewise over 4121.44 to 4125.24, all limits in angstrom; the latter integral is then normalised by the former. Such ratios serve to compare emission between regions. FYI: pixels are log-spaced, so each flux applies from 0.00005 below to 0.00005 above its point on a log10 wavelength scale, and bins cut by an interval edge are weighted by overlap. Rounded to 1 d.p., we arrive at 1.2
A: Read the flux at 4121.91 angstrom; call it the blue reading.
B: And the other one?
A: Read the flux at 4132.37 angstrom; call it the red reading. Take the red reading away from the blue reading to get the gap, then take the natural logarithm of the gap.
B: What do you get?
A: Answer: -0.67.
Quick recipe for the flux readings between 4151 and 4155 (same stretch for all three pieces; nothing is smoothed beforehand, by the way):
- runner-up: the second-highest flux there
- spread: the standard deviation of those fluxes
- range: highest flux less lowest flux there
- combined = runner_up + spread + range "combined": 4.0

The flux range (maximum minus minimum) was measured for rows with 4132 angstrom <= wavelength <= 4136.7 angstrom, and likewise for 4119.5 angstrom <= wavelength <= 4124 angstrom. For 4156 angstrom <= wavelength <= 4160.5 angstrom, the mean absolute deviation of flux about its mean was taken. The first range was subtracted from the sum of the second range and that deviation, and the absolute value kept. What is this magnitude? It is 2.6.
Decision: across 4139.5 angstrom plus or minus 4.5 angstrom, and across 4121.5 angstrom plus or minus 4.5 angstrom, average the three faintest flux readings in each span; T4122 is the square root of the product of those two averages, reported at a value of 2.83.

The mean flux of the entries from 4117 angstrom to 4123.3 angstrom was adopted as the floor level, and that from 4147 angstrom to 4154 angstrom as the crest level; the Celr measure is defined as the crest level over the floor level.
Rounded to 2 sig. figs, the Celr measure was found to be 0.98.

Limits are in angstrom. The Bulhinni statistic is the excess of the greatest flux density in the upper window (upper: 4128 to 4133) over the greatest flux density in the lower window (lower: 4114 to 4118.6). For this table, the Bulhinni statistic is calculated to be -1.0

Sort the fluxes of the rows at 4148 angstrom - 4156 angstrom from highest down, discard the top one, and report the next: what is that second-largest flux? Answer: 3.849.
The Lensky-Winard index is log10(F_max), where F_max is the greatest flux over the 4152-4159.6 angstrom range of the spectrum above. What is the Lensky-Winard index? 0.61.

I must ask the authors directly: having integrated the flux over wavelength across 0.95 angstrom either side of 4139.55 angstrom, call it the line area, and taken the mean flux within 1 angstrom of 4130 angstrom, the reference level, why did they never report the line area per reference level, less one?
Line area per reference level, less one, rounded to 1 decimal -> 1.5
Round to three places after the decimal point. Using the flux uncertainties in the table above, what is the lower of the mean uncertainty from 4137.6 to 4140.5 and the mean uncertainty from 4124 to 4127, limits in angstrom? 0.747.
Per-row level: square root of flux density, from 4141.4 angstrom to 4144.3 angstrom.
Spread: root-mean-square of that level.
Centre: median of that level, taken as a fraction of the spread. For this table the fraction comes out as 1.00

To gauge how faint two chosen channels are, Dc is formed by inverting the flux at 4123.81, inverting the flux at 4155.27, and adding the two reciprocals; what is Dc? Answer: 0.53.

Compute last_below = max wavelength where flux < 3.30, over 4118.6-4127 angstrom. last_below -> 4124.76 angstrom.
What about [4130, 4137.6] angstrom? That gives 4131.42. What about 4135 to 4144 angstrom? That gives 4143.80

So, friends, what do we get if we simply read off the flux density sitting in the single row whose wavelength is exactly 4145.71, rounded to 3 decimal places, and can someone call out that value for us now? 4.174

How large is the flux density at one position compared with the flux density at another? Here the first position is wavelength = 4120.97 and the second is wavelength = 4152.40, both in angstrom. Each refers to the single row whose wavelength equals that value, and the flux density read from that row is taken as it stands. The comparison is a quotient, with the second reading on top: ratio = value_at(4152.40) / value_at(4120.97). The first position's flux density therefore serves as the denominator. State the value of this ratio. 1.20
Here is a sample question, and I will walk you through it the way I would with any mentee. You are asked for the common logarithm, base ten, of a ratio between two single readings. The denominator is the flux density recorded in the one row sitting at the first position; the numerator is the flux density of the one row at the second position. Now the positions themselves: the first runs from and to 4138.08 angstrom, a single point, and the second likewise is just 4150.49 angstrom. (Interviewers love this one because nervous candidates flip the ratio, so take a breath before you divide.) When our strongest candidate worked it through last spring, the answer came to -0.19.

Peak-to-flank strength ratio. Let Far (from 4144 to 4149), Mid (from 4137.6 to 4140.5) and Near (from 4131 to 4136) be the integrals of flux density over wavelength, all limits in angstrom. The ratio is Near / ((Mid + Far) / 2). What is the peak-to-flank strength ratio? 1.1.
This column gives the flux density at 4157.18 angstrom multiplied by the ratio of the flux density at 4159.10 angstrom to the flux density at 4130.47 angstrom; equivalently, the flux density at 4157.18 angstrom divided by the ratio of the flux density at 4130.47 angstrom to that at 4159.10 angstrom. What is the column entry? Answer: 4.4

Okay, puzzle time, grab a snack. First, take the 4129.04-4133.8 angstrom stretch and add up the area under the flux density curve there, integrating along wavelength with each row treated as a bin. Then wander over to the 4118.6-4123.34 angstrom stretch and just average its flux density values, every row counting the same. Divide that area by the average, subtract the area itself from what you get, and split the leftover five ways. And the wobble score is -2.1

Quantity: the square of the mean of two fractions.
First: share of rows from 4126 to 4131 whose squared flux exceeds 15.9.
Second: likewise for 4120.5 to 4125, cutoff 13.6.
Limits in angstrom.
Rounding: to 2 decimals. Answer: 0.16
